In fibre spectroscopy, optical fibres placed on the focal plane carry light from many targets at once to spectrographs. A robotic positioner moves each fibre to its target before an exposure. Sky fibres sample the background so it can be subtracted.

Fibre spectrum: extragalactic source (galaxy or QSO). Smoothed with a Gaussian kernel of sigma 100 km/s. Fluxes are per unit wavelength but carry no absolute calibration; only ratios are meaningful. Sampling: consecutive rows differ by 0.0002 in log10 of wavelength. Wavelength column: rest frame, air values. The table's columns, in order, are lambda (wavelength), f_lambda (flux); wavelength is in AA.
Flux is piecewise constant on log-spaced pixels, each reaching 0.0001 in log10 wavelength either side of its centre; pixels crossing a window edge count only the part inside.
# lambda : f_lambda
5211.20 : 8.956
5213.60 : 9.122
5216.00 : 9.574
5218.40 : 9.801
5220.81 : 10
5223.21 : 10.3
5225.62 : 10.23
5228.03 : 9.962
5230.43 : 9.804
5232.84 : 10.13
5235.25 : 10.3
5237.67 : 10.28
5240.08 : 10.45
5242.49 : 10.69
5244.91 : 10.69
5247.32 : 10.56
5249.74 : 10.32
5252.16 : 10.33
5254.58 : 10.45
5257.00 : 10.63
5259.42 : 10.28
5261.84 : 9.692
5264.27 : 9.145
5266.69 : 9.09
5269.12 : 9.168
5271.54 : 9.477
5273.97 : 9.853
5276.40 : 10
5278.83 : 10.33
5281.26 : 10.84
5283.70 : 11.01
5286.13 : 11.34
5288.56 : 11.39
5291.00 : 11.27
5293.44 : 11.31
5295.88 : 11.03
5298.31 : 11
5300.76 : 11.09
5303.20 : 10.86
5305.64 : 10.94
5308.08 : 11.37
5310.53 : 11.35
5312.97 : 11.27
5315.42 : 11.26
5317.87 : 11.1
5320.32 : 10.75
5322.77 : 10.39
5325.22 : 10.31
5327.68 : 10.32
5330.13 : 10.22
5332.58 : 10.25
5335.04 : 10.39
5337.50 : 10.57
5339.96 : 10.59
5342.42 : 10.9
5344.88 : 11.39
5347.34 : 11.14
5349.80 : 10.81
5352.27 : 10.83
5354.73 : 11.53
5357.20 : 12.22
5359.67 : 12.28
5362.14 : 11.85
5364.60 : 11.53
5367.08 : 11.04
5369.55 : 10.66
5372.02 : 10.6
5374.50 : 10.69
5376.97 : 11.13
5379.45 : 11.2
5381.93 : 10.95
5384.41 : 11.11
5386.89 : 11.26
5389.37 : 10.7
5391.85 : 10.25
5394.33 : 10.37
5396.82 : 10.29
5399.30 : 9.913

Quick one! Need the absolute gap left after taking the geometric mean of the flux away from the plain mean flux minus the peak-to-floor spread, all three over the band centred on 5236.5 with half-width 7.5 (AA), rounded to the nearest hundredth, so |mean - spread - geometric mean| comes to 0.88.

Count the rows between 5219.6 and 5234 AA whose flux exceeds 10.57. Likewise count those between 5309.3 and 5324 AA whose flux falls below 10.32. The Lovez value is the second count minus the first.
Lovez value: 0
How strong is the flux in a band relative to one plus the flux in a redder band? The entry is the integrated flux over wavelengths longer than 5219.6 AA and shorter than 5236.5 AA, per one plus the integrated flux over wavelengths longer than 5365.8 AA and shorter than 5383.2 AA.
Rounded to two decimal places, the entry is 0.90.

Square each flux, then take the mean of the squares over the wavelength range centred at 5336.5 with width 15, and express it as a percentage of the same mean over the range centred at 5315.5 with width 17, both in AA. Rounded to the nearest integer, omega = 90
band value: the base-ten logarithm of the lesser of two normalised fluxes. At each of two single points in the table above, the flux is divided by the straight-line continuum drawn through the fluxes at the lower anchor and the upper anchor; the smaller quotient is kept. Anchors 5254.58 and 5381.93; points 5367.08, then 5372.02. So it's -0.013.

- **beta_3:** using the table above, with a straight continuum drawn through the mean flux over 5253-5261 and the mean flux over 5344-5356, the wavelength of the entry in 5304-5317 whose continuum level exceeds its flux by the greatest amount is 5305.64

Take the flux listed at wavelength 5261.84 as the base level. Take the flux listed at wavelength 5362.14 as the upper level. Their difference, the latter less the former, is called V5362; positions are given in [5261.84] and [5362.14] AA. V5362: 2.2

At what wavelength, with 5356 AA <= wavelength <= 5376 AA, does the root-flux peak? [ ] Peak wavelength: 5359.67 AA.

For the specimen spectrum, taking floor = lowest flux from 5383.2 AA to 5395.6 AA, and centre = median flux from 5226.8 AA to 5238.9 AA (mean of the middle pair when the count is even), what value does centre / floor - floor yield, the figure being -9.3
